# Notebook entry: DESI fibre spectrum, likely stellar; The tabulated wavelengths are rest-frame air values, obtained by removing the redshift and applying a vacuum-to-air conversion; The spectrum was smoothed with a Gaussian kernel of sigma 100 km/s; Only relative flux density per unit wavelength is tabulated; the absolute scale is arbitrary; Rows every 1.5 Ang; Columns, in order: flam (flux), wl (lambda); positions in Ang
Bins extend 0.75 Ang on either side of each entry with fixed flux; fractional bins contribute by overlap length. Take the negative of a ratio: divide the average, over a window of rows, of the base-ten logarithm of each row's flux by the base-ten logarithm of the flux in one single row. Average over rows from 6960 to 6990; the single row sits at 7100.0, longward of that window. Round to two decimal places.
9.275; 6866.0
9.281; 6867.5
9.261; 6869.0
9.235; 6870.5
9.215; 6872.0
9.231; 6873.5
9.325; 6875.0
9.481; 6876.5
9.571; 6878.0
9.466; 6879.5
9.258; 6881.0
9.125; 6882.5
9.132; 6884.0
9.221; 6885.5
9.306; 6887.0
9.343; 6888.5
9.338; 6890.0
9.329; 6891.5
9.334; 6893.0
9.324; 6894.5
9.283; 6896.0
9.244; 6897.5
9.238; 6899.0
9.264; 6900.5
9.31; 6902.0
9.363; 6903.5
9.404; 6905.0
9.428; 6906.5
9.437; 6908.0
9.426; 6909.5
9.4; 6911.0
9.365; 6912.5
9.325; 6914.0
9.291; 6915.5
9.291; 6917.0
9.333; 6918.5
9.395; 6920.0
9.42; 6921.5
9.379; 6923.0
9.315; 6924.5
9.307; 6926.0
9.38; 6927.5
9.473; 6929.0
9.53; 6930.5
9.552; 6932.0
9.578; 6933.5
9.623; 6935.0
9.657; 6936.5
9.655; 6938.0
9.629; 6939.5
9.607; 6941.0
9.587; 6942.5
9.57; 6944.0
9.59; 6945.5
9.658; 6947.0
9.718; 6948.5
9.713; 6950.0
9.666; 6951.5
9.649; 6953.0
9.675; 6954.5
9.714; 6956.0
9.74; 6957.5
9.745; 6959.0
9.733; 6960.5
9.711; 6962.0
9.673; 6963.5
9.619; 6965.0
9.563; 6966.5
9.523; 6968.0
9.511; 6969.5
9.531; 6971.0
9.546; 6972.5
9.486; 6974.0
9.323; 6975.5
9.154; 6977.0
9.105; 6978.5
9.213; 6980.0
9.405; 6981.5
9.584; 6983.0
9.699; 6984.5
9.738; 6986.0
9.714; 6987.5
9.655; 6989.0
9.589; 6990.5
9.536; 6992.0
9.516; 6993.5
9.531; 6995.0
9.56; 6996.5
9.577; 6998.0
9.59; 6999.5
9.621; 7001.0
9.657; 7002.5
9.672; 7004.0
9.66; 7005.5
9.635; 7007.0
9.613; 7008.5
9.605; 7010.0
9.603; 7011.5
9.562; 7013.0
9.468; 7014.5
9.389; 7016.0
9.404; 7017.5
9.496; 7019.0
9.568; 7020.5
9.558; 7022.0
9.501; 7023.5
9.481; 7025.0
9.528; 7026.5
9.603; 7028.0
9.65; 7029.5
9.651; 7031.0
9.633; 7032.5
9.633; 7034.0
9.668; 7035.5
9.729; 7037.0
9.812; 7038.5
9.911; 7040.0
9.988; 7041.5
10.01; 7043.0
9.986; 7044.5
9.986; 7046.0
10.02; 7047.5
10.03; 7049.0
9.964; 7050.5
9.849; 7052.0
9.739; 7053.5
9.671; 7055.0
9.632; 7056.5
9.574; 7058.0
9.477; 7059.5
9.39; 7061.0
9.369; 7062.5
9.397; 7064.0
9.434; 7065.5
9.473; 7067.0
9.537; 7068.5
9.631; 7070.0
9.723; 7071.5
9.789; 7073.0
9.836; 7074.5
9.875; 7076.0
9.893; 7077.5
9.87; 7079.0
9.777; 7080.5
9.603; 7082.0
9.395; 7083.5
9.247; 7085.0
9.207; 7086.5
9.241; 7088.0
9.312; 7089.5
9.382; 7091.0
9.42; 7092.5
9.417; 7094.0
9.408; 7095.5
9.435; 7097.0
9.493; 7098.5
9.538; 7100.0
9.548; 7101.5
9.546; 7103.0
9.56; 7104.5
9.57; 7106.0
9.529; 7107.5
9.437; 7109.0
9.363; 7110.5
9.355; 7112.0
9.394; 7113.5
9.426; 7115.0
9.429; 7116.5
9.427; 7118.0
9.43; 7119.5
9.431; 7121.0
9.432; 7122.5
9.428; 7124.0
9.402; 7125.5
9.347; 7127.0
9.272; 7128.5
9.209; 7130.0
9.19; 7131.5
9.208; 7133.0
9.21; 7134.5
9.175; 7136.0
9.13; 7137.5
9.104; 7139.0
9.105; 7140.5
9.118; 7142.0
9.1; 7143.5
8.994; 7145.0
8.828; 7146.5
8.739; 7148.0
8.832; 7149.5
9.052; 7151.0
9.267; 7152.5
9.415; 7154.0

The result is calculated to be -1.00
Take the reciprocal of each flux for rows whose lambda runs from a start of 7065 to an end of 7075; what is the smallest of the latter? 0.102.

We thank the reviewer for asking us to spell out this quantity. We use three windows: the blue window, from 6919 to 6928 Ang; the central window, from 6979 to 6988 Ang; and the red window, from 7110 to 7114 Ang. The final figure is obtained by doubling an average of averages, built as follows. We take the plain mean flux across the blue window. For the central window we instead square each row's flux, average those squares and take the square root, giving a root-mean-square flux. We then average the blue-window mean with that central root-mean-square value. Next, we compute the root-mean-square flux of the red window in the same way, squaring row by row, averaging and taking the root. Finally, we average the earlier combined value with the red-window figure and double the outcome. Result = 18.83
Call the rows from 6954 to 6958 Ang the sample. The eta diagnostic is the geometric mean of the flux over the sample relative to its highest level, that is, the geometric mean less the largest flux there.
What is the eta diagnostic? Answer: -0.030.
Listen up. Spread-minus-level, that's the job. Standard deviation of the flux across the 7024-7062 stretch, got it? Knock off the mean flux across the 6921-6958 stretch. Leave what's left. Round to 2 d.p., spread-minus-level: -9.38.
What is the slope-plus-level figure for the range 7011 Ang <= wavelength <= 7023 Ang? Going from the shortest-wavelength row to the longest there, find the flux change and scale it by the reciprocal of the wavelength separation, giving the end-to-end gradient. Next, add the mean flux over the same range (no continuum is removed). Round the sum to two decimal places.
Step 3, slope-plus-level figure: 9.50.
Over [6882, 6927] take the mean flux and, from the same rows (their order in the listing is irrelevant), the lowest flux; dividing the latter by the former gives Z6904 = 0.979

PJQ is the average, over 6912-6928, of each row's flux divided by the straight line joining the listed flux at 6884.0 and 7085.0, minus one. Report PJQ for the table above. 0.021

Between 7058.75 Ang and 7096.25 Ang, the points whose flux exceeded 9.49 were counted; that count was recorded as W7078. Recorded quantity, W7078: 10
